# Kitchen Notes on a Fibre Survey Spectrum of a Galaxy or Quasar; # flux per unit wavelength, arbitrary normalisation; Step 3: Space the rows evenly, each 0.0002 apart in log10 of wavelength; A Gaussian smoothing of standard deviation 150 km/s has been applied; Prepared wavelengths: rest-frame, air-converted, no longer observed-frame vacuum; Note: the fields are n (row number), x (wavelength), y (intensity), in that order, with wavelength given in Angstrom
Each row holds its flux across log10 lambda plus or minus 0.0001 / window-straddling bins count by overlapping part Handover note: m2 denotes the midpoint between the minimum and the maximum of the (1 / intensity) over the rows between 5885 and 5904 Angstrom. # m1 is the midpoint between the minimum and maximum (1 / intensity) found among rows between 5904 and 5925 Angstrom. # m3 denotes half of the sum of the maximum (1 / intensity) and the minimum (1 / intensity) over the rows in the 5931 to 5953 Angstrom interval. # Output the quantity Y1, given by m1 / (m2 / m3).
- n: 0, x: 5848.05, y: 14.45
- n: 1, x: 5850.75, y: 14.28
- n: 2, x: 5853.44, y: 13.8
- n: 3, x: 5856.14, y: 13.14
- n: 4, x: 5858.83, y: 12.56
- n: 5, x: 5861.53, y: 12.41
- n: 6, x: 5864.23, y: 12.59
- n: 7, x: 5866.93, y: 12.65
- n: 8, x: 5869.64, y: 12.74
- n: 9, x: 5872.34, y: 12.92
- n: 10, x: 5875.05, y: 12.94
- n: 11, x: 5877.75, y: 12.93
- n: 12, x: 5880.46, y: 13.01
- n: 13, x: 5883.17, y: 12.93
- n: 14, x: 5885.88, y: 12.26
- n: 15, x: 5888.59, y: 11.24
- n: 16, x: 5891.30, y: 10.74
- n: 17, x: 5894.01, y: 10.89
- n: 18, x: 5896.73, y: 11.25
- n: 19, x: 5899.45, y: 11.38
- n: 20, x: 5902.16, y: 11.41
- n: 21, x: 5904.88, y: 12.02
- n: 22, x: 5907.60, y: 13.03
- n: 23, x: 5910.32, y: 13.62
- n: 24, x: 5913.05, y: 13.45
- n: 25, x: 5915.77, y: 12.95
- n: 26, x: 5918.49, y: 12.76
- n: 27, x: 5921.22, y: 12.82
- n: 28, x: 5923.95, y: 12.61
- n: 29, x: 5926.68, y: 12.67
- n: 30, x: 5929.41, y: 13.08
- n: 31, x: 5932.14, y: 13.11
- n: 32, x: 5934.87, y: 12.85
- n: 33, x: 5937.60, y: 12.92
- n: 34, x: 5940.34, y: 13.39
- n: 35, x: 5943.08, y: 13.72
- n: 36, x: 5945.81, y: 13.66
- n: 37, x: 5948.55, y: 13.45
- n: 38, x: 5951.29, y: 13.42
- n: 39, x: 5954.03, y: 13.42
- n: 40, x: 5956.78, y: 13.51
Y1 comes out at 0.068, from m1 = 0.0783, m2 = 0.0873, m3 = 0.075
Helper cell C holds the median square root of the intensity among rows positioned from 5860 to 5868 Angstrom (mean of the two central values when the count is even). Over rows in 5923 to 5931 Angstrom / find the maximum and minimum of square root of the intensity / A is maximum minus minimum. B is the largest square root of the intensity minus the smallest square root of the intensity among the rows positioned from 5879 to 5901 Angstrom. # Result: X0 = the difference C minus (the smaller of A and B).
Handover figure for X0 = 3.48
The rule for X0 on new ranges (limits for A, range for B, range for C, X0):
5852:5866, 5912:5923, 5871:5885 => 3.50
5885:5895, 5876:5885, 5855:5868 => 3.54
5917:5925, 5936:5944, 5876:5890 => 3.57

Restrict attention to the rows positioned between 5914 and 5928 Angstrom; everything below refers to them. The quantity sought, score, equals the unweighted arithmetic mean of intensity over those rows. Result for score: 12.8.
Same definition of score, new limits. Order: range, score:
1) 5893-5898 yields 11.1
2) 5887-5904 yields 11.2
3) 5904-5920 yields 13.0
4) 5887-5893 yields 11.0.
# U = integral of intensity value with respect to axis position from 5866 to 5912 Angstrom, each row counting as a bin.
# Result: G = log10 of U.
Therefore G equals 2.8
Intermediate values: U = 563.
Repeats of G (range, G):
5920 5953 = 2.6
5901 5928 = 2.5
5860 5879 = 2.4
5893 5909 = 2.3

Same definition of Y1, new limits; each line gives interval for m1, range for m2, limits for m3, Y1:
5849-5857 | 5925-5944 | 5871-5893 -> 0.082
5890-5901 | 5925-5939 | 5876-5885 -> 0.090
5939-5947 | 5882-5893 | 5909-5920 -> 0.066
